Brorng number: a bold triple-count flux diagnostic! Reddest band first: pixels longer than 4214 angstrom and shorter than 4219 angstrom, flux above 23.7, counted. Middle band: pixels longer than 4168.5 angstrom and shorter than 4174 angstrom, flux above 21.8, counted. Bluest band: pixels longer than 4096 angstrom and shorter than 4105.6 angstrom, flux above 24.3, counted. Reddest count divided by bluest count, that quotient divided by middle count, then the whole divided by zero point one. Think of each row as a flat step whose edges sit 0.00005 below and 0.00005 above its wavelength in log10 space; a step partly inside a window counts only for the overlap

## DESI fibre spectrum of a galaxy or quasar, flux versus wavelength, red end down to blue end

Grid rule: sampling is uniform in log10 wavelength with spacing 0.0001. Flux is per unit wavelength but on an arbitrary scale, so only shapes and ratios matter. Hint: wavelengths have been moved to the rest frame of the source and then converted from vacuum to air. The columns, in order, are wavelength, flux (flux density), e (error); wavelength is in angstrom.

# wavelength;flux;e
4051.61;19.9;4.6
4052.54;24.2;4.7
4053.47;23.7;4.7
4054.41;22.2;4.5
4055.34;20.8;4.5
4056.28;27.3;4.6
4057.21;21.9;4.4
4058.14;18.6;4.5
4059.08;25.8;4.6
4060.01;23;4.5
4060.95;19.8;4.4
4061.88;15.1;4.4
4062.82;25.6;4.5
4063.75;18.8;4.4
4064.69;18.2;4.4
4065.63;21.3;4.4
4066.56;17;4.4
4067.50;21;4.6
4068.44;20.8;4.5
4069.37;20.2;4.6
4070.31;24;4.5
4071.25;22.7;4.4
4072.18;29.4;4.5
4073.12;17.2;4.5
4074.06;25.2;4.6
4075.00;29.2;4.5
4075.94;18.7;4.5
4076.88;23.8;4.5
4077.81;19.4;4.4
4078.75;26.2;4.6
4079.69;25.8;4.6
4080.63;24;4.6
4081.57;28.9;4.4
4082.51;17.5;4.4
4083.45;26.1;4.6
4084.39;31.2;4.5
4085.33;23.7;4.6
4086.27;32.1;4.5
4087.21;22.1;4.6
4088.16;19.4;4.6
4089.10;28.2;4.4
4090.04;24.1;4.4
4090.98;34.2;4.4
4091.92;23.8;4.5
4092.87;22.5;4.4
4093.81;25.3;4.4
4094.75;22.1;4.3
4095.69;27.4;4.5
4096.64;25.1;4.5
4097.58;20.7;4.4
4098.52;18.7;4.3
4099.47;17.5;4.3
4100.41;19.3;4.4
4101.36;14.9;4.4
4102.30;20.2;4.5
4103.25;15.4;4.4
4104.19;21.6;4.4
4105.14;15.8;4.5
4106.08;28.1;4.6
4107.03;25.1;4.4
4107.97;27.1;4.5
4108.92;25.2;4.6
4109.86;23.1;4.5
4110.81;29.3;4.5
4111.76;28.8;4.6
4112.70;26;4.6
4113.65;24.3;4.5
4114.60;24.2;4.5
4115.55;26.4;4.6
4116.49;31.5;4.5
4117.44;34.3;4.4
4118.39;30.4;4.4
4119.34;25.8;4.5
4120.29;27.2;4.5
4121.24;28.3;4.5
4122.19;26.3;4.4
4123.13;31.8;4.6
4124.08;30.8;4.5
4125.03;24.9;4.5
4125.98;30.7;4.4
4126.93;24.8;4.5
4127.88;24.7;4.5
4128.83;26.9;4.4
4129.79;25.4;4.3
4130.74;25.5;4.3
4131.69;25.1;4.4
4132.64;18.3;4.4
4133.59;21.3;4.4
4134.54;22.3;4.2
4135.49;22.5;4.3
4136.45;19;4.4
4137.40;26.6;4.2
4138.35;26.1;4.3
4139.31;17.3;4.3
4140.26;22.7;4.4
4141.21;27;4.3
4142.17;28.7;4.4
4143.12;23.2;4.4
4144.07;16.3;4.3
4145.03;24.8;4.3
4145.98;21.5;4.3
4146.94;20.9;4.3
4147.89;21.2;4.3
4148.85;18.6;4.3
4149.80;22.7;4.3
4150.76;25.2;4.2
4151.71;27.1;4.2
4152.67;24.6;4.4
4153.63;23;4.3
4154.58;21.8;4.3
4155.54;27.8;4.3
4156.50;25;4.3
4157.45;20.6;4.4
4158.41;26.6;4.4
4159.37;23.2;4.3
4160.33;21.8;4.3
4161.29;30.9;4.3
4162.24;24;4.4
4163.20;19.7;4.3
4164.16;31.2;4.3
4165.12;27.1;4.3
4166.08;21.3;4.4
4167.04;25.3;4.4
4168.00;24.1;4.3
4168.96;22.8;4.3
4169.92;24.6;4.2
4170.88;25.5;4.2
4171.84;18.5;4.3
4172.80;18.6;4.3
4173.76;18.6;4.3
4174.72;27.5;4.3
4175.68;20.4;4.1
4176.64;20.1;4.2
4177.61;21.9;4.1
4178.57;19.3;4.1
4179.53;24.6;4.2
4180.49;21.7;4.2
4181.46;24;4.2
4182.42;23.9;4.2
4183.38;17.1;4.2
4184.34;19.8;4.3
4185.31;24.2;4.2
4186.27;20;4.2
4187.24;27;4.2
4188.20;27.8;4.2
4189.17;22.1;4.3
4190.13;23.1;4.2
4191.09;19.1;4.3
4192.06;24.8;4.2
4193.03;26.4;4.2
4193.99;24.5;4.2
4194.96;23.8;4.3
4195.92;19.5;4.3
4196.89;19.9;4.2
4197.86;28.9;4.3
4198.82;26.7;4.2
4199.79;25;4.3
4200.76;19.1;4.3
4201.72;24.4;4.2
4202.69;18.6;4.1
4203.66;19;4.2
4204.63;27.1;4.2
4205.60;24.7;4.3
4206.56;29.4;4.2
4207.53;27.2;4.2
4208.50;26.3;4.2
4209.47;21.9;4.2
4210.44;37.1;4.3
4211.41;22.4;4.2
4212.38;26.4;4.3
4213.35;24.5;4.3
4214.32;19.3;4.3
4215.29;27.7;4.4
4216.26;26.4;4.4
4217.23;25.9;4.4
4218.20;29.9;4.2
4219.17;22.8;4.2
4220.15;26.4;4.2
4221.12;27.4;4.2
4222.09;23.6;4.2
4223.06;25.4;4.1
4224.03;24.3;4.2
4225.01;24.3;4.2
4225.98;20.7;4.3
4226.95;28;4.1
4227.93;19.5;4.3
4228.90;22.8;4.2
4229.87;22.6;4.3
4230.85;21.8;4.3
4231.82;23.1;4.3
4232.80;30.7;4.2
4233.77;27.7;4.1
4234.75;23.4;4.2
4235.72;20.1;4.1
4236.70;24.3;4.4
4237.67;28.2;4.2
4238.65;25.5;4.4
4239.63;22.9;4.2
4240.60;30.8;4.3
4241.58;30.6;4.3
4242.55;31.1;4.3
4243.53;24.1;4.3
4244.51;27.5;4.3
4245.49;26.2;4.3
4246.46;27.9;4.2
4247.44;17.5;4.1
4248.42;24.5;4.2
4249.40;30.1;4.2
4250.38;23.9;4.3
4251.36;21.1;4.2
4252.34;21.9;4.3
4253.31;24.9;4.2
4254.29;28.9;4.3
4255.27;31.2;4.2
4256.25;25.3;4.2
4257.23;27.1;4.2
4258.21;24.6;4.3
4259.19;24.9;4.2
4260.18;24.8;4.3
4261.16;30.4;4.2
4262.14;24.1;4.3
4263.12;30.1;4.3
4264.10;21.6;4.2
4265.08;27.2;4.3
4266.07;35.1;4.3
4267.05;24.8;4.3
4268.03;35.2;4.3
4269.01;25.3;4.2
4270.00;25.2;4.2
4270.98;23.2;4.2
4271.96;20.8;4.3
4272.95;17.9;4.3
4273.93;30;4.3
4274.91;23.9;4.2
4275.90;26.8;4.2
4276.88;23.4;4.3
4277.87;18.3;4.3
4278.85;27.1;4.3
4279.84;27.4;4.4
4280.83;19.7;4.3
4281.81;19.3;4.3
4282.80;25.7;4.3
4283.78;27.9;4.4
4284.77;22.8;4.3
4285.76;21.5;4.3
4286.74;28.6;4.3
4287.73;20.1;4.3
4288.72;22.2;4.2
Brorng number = 13.3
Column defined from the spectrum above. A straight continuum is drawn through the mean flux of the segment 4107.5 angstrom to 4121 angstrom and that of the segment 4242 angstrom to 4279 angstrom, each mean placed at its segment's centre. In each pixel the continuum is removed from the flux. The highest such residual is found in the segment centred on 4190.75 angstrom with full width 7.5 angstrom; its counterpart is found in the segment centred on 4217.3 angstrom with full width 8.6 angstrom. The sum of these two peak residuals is 5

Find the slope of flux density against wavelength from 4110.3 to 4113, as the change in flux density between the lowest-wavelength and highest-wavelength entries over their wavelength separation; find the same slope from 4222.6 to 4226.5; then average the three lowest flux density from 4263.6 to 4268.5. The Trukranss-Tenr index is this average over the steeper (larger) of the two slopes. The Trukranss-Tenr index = -15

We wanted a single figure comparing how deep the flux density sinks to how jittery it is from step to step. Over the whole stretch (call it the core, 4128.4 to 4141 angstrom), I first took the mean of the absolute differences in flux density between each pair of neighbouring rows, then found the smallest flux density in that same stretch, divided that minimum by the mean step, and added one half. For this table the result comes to 5.9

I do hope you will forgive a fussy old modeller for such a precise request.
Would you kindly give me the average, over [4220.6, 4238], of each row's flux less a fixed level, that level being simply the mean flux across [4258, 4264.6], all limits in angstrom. -1.5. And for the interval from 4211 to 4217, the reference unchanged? -1.3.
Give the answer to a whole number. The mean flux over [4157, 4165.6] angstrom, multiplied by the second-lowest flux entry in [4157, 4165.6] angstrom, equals 515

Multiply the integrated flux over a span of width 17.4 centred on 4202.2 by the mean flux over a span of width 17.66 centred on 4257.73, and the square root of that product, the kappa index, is 107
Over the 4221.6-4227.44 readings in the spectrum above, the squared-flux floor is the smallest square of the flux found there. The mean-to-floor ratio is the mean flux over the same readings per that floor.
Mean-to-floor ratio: 0.0569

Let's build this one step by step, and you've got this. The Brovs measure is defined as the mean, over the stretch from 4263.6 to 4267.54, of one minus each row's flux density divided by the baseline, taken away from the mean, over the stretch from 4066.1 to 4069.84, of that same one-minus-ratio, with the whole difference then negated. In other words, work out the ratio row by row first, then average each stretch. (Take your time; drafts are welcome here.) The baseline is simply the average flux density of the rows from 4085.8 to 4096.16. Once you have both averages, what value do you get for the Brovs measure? -0.29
